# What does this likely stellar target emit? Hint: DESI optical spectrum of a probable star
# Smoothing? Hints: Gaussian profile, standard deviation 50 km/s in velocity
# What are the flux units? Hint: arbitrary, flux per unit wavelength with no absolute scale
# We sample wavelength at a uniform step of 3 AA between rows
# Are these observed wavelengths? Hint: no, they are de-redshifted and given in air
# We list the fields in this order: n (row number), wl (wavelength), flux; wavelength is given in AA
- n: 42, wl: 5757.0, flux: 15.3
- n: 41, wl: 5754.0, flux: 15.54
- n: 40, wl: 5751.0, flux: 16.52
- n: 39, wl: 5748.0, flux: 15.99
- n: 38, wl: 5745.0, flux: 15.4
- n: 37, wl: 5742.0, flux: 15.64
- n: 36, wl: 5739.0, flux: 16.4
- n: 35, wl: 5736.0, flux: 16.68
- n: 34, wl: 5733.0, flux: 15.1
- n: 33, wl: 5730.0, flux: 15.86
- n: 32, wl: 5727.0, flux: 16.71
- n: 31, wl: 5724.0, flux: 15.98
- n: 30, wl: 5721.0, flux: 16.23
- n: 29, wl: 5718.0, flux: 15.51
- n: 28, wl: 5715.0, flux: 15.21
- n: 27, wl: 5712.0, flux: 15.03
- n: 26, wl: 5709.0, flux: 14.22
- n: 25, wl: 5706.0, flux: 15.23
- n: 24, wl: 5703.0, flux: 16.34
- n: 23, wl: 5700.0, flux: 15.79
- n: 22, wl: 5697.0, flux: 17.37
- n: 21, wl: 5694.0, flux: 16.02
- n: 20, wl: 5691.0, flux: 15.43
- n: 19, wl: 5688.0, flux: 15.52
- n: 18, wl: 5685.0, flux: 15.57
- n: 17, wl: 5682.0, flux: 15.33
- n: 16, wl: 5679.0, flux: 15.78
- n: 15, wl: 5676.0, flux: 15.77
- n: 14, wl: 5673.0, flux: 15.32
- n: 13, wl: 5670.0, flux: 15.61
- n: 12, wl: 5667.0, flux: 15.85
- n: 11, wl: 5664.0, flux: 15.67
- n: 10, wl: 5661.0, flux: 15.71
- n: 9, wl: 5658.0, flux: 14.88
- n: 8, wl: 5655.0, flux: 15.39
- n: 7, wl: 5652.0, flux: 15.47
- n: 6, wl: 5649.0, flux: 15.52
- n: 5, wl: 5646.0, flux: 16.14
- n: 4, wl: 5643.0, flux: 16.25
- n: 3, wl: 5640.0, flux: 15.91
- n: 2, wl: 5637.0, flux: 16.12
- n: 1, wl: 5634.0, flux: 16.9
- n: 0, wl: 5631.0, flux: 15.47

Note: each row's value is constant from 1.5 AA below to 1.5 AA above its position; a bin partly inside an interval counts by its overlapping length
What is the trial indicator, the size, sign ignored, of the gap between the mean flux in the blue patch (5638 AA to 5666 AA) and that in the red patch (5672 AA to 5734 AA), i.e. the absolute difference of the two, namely 0.02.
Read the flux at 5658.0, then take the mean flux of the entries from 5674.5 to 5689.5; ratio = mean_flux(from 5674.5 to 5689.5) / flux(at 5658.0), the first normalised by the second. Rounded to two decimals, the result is 1.05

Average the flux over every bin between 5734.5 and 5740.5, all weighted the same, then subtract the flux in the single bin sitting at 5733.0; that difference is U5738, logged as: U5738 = 1.4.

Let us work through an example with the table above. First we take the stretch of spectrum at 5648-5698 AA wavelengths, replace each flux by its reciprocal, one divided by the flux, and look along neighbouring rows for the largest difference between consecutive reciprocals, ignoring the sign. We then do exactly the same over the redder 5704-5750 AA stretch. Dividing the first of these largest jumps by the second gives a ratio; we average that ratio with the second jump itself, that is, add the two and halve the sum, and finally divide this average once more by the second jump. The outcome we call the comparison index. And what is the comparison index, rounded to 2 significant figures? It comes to 62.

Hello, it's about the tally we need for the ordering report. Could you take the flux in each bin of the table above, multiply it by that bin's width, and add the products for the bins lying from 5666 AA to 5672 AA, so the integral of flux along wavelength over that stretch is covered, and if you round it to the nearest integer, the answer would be 94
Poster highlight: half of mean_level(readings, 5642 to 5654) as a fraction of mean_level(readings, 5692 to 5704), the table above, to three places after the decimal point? 0.484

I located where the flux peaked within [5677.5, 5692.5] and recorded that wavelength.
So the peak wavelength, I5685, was 5679.0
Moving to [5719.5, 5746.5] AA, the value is 5727.0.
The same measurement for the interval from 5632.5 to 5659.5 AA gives 5634.0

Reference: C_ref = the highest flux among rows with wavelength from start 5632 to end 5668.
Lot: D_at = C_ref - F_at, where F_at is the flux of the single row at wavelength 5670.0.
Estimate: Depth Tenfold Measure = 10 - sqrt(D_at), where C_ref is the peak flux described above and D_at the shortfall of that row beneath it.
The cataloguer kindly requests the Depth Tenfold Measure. 8.86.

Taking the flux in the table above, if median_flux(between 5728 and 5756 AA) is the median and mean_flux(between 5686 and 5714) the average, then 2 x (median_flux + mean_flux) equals 63.0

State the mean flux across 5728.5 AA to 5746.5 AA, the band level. 15.85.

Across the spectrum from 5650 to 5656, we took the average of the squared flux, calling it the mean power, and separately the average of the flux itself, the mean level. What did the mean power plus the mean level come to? 254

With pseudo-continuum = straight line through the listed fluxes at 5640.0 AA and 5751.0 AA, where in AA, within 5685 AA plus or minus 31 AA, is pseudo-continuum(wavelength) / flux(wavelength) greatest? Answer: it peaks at 5709.0 AA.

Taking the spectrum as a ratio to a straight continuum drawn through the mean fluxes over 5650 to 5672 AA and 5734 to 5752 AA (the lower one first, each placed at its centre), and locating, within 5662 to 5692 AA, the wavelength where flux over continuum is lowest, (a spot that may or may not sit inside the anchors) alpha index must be 5682.0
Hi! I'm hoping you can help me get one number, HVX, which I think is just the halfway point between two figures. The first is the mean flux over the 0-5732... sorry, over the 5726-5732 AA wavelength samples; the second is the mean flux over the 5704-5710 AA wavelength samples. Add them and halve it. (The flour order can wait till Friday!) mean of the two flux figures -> 15.5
